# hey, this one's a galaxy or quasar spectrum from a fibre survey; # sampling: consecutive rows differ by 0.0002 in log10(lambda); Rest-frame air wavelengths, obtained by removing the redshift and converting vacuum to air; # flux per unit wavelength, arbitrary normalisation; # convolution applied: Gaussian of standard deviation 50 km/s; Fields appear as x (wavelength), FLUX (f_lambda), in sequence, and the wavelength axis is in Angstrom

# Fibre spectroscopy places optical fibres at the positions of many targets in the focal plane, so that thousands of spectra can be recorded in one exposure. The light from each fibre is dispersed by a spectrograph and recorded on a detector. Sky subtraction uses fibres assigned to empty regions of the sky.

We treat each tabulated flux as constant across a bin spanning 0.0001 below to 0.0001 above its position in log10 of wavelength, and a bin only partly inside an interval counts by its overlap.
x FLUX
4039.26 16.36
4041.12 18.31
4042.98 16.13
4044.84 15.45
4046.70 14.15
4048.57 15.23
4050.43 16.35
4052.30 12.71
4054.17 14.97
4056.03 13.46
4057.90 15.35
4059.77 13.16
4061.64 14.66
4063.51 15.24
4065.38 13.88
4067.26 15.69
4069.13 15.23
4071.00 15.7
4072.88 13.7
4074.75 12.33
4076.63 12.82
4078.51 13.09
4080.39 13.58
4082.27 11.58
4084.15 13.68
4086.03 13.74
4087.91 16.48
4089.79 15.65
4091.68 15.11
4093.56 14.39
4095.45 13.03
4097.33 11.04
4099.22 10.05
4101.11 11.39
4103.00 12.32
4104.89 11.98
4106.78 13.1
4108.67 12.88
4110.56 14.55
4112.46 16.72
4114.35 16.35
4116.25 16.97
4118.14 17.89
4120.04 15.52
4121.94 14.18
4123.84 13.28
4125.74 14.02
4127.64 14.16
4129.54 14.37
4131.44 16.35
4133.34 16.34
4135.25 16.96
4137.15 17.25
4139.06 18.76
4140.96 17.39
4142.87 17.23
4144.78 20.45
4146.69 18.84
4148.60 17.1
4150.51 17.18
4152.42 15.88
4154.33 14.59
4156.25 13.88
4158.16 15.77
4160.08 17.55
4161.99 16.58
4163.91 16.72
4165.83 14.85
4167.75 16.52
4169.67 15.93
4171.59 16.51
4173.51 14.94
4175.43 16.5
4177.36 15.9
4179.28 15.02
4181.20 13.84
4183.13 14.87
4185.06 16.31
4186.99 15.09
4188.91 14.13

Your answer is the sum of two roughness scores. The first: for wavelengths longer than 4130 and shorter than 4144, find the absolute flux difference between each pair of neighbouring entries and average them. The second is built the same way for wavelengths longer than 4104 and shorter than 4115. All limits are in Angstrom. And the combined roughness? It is 1.77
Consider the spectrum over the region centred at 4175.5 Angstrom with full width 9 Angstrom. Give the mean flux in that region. 15.8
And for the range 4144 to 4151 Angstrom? 18.4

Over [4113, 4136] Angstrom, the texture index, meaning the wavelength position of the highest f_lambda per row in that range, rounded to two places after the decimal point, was 4118.14 Angstrom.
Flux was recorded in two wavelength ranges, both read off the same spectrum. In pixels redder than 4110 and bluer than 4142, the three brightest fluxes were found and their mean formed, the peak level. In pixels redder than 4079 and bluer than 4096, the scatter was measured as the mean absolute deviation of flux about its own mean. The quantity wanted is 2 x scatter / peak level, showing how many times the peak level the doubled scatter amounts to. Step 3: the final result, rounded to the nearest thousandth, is 0.125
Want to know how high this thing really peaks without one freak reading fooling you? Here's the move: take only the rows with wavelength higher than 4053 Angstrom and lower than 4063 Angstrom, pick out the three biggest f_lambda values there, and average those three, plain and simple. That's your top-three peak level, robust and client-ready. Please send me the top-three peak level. 15.0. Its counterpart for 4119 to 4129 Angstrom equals 14.6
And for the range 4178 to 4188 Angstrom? 15.5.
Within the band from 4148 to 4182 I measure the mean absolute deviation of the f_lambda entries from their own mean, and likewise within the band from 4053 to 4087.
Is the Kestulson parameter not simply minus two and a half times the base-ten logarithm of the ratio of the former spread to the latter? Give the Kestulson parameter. 0.11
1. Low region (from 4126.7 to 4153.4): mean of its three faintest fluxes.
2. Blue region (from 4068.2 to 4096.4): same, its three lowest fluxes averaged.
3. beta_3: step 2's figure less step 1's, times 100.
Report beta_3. -256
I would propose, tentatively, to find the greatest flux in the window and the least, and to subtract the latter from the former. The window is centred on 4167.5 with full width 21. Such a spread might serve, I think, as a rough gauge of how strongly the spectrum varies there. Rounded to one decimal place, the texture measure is 2.7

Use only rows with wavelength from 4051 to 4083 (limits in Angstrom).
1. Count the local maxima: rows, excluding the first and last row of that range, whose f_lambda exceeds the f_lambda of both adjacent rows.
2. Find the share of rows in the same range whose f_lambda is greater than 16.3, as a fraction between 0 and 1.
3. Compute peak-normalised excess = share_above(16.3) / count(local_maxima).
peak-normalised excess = 0.000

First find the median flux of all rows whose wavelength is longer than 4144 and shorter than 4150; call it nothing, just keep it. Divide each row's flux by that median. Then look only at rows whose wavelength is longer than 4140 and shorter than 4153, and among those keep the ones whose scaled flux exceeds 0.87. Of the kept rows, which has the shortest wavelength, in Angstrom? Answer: 4140.96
